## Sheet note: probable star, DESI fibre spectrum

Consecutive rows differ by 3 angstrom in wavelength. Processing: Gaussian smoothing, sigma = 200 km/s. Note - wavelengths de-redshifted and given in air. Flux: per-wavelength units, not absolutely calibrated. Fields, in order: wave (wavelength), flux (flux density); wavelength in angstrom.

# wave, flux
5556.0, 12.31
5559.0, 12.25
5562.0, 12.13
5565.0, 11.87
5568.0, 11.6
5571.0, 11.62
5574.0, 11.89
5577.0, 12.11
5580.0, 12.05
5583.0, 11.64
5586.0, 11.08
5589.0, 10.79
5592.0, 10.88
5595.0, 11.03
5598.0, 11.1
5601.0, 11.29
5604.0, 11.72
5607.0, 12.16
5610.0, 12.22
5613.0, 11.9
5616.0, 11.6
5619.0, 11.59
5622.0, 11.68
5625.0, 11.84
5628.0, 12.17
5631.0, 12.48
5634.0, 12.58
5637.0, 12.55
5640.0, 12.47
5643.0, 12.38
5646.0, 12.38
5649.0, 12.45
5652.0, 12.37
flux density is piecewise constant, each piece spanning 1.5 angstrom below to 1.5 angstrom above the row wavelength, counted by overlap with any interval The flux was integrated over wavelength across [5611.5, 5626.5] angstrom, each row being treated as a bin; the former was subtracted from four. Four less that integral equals -172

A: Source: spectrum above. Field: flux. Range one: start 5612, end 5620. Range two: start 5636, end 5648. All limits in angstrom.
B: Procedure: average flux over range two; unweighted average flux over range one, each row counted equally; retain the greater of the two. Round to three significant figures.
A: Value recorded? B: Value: 12.4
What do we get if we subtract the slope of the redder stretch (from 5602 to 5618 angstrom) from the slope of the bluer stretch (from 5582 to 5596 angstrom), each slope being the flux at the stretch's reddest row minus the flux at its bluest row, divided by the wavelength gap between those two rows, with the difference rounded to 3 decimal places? -0.041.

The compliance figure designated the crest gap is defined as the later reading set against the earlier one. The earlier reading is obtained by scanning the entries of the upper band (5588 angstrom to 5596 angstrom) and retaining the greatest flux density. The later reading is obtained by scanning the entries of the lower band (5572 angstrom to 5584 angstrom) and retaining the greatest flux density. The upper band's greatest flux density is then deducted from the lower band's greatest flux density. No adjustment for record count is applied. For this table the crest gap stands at 1.1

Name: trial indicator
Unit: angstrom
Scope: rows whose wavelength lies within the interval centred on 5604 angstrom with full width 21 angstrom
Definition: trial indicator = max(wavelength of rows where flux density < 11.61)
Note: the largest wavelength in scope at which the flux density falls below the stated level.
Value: 5601.0 angstrom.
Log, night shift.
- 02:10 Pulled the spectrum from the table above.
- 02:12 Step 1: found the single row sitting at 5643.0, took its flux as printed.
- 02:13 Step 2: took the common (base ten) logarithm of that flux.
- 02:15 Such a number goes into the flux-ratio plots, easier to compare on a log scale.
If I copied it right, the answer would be 1.09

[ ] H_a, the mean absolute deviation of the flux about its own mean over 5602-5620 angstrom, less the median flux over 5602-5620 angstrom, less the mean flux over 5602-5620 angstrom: -23.4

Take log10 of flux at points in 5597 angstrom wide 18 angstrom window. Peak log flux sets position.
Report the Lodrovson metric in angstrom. 5604.0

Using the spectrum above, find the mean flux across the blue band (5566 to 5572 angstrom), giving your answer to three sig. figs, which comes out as 11.6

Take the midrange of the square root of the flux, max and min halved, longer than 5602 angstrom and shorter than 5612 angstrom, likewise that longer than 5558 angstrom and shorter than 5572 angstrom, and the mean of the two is 3.46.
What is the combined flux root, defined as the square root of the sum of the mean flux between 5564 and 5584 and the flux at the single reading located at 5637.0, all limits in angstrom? 4.94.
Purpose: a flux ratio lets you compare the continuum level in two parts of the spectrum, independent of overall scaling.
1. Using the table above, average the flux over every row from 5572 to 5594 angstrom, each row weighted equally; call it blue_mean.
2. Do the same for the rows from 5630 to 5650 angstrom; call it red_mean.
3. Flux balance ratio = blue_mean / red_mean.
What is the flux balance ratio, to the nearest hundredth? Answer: 0.92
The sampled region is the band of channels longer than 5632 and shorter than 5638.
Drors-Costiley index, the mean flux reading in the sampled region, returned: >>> 12.6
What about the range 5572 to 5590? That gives 11.6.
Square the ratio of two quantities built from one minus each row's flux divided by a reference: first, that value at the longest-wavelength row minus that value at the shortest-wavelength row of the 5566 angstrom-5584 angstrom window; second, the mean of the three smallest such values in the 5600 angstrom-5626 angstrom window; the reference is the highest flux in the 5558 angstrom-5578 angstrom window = 0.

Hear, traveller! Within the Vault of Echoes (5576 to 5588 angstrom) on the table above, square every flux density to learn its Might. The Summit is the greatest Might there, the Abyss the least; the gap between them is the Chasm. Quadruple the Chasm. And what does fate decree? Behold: 96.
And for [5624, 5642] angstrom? 72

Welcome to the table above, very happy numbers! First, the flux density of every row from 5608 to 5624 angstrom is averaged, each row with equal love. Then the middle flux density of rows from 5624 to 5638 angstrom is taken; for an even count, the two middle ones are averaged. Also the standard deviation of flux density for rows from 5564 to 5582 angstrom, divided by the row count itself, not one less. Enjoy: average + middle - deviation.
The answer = 24.1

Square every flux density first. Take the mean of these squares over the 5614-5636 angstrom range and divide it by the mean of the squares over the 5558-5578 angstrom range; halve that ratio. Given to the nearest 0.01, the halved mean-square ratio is 0.51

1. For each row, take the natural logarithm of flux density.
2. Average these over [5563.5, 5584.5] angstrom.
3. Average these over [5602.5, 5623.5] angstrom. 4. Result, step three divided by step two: 1.000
